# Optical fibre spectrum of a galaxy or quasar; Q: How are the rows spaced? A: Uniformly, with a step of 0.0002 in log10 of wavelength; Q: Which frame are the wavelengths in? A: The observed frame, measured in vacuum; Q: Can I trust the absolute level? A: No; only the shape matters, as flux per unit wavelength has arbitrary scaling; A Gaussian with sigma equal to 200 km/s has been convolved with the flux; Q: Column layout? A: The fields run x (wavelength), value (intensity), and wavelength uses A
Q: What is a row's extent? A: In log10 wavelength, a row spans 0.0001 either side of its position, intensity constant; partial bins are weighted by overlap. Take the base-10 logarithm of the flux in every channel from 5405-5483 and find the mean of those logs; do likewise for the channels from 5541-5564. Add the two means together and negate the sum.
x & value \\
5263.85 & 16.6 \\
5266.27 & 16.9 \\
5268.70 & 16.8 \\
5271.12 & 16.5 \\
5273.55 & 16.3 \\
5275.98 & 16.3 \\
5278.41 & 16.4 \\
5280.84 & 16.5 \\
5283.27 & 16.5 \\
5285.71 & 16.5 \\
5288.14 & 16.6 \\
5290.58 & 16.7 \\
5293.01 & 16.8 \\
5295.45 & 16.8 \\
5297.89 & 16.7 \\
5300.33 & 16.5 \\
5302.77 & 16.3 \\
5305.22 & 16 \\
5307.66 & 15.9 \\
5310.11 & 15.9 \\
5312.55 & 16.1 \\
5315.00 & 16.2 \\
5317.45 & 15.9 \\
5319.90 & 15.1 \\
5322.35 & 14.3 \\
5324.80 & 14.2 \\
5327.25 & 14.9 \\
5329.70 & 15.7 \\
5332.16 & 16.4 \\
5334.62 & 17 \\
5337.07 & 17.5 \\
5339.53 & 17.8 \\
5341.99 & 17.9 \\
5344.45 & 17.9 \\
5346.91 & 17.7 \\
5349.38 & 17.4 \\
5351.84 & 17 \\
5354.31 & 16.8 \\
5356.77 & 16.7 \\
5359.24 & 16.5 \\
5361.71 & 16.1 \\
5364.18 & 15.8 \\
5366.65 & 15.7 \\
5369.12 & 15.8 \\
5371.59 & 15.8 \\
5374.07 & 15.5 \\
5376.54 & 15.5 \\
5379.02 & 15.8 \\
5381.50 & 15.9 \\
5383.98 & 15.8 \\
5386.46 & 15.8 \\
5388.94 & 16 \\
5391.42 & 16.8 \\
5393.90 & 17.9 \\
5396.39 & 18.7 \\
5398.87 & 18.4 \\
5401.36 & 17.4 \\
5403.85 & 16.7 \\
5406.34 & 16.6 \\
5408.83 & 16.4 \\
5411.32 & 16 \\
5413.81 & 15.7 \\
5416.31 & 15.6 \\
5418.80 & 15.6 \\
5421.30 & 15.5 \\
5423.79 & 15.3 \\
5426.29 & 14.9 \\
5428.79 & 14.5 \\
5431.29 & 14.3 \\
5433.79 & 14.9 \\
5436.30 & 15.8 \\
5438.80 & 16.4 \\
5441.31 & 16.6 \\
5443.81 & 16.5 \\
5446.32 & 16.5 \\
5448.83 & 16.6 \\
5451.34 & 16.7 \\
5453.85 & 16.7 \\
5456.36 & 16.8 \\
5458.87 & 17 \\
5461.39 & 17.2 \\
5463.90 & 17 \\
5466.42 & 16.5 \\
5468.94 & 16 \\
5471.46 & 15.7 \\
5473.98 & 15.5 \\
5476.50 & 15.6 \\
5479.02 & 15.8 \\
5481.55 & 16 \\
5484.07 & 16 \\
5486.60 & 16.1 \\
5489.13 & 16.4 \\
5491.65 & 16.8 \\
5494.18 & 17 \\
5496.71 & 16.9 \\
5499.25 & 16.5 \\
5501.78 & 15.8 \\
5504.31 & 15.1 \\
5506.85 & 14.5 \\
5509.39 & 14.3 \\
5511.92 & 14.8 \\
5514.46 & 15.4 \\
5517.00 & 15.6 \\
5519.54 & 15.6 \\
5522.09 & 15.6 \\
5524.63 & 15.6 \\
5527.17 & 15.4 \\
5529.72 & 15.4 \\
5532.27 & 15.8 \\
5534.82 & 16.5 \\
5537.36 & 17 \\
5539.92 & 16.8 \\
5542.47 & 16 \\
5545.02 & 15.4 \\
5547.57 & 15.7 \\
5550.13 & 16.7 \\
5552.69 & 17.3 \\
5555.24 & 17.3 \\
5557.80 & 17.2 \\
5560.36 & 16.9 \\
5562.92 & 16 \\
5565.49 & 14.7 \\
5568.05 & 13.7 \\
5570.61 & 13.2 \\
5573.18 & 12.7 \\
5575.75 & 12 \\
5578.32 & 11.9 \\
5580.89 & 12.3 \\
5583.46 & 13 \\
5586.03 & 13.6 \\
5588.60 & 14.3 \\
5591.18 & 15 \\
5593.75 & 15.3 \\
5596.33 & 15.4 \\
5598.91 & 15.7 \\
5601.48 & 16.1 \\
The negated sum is -2.42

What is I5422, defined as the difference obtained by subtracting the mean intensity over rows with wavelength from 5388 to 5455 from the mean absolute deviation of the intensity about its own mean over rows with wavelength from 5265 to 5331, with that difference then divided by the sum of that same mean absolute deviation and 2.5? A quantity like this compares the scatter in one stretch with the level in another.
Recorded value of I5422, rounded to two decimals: -5.18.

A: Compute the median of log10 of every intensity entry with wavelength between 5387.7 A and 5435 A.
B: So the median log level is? 1.20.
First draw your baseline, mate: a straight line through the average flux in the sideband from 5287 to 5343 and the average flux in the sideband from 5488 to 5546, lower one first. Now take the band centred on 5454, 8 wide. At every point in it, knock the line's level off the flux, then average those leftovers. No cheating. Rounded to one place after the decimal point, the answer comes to 0.8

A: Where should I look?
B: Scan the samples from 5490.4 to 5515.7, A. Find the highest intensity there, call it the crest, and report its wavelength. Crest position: 5494.18 A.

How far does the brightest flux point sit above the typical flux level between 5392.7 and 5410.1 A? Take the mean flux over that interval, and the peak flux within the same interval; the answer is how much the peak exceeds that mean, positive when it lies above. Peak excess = 1.3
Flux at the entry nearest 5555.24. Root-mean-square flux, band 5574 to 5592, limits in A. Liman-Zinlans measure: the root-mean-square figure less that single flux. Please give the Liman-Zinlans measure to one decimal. -4.1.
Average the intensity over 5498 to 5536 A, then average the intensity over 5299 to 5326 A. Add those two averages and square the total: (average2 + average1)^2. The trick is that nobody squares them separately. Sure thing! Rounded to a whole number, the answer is 969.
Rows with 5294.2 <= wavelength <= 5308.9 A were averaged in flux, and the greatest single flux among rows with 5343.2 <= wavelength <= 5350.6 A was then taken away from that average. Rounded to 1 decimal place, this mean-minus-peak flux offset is -1.5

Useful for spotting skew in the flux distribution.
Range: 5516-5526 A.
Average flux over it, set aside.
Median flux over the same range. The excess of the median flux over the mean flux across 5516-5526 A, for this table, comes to 0.00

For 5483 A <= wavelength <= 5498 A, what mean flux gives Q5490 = 16.5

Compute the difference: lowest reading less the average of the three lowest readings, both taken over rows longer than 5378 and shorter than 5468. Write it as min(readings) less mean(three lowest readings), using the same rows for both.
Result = -0.267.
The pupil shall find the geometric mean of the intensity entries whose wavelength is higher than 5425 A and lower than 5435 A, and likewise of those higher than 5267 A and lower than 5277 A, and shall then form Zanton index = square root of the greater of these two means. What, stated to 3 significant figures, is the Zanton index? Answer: 4.06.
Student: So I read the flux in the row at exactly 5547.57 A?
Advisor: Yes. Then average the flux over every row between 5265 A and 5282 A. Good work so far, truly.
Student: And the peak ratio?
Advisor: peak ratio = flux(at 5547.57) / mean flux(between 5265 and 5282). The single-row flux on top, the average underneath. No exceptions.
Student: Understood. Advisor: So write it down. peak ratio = 0.95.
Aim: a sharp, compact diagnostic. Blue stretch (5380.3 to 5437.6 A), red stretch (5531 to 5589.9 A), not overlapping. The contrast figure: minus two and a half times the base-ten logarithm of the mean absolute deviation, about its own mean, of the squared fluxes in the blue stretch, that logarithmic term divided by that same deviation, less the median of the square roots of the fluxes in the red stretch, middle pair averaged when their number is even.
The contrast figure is -4.09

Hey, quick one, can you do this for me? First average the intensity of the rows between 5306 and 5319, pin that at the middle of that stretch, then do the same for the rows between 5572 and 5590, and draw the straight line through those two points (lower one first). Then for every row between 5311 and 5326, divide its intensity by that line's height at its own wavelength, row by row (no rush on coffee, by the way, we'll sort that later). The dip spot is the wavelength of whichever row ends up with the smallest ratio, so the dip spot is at 5324.80 A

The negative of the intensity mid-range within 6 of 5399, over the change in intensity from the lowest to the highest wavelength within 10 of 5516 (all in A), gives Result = -16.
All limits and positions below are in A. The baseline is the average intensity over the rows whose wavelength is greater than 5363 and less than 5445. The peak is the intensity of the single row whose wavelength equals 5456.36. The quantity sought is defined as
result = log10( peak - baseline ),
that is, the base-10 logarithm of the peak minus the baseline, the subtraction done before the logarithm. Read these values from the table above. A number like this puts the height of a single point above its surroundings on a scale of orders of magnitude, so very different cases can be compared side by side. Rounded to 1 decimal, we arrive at -0.1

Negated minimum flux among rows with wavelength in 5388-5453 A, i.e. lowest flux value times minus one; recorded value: -14.3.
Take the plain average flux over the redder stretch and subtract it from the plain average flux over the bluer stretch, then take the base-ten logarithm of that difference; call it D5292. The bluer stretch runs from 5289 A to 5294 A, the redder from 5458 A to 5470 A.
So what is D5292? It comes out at -2.0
